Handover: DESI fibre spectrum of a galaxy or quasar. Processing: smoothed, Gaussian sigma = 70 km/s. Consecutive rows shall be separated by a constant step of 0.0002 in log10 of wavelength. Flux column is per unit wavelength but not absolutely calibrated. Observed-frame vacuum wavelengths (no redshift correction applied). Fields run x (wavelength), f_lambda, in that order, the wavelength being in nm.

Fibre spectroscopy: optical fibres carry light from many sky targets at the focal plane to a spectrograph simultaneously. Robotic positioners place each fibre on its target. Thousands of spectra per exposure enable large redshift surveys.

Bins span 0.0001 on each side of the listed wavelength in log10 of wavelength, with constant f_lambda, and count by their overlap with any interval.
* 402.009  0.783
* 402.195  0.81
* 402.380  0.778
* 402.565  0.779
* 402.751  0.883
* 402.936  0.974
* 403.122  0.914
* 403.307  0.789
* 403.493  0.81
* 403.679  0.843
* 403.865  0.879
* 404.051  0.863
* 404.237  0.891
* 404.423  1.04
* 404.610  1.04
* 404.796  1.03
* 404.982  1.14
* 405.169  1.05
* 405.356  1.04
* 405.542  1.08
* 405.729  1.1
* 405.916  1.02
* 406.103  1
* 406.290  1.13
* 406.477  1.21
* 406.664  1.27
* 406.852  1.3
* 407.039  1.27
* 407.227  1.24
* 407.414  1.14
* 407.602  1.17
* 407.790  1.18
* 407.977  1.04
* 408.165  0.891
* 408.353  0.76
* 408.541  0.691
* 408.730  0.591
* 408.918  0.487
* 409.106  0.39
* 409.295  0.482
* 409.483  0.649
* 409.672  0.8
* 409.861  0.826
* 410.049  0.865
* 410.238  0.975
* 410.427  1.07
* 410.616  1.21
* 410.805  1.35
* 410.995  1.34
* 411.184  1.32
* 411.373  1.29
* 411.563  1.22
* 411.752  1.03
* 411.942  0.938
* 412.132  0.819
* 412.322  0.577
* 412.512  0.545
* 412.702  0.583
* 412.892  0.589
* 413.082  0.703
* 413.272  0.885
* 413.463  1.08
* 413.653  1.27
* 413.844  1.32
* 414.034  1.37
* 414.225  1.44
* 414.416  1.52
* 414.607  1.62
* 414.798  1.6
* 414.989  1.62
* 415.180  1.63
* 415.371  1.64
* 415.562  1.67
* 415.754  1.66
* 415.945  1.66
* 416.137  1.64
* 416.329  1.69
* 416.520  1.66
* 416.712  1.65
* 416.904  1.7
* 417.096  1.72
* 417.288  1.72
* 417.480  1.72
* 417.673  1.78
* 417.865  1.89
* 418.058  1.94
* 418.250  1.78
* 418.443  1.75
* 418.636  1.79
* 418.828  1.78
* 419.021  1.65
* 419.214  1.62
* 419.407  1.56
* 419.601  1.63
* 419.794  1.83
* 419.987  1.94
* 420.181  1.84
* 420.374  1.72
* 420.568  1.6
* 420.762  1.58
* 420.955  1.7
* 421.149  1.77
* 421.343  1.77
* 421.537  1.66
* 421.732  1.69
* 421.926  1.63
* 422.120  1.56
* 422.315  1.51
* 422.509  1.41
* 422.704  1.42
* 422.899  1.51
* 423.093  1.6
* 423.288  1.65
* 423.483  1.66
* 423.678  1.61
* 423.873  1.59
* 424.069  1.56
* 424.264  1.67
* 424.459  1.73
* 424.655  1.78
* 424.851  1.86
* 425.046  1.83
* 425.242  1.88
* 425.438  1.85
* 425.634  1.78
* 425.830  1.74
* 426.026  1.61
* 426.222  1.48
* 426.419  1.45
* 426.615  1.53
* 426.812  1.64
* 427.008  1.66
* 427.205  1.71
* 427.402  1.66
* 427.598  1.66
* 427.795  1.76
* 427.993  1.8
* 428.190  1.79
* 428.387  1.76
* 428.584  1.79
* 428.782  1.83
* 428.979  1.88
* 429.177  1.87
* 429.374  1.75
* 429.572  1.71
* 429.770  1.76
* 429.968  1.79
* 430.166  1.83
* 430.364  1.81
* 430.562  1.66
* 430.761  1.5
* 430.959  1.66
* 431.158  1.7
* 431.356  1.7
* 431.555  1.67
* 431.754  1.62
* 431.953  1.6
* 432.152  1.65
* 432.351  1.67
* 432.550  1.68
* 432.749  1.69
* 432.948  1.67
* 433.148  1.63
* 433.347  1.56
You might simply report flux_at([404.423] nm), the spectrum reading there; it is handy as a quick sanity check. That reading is 1.04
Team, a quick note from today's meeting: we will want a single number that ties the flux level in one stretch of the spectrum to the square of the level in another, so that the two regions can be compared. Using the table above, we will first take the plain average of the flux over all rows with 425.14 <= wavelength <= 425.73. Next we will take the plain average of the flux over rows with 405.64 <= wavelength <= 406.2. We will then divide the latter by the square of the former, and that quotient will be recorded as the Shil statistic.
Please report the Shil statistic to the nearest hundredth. 0.31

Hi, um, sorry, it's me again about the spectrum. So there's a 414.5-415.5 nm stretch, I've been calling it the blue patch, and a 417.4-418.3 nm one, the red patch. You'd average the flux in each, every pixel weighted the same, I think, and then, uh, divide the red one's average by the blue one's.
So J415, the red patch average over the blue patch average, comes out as 1.12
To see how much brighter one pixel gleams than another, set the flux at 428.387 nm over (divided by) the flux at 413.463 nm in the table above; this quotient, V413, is 1.6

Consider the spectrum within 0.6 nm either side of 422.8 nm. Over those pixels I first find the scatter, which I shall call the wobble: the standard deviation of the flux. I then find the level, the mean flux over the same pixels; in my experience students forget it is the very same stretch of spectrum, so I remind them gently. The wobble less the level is -1.4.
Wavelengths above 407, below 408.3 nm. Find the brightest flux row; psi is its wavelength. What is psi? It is 407.039 nm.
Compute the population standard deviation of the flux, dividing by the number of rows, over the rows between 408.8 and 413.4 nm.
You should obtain 0.30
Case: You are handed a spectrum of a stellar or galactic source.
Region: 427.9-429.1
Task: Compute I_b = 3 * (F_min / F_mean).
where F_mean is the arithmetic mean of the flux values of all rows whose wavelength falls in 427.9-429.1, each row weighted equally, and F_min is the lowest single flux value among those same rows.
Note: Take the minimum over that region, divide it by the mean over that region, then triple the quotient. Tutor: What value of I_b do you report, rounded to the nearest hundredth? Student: 2.92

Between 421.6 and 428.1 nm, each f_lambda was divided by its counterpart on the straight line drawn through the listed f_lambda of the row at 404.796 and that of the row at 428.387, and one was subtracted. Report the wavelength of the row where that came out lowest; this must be 426.419 nm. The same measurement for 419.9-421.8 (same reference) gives 420.762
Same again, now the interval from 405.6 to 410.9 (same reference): 409.106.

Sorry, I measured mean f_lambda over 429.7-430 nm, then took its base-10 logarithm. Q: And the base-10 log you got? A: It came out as 0.25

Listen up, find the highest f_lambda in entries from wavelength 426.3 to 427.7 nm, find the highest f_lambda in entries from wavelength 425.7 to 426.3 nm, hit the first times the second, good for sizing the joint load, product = 2.98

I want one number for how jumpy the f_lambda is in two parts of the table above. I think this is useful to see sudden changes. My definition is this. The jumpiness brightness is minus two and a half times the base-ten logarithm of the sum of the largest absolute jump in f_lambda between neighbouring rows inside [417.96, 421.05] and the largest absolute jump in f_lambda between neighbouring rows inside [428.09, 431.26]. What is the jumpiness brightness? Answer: 1.1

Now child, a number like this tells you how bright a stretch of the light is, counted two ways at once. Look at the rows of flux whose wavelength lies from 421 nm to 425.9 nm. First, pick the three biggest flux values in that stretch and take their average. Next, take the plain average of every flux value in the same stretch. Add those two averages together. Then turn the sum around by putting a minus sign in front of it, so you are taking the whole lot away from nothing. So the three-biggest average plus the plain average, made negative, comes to -3.5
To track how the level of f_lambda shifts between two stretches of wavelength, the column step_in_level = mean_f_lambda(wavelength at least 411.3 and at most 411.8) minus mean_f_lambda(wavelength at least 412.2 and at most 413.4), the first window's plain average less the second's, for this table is 0.5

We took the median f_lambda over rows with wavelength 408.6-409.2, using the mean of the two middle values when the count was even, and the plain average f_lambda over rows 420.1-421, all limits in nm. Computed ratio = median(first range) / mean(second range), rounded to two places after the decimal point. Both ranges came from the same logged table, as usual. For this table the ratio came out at 0.29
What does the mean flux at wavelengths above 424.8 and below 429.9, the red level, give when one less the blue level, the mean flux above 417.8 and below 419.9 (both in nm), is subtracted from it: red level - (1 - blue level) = 2.48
